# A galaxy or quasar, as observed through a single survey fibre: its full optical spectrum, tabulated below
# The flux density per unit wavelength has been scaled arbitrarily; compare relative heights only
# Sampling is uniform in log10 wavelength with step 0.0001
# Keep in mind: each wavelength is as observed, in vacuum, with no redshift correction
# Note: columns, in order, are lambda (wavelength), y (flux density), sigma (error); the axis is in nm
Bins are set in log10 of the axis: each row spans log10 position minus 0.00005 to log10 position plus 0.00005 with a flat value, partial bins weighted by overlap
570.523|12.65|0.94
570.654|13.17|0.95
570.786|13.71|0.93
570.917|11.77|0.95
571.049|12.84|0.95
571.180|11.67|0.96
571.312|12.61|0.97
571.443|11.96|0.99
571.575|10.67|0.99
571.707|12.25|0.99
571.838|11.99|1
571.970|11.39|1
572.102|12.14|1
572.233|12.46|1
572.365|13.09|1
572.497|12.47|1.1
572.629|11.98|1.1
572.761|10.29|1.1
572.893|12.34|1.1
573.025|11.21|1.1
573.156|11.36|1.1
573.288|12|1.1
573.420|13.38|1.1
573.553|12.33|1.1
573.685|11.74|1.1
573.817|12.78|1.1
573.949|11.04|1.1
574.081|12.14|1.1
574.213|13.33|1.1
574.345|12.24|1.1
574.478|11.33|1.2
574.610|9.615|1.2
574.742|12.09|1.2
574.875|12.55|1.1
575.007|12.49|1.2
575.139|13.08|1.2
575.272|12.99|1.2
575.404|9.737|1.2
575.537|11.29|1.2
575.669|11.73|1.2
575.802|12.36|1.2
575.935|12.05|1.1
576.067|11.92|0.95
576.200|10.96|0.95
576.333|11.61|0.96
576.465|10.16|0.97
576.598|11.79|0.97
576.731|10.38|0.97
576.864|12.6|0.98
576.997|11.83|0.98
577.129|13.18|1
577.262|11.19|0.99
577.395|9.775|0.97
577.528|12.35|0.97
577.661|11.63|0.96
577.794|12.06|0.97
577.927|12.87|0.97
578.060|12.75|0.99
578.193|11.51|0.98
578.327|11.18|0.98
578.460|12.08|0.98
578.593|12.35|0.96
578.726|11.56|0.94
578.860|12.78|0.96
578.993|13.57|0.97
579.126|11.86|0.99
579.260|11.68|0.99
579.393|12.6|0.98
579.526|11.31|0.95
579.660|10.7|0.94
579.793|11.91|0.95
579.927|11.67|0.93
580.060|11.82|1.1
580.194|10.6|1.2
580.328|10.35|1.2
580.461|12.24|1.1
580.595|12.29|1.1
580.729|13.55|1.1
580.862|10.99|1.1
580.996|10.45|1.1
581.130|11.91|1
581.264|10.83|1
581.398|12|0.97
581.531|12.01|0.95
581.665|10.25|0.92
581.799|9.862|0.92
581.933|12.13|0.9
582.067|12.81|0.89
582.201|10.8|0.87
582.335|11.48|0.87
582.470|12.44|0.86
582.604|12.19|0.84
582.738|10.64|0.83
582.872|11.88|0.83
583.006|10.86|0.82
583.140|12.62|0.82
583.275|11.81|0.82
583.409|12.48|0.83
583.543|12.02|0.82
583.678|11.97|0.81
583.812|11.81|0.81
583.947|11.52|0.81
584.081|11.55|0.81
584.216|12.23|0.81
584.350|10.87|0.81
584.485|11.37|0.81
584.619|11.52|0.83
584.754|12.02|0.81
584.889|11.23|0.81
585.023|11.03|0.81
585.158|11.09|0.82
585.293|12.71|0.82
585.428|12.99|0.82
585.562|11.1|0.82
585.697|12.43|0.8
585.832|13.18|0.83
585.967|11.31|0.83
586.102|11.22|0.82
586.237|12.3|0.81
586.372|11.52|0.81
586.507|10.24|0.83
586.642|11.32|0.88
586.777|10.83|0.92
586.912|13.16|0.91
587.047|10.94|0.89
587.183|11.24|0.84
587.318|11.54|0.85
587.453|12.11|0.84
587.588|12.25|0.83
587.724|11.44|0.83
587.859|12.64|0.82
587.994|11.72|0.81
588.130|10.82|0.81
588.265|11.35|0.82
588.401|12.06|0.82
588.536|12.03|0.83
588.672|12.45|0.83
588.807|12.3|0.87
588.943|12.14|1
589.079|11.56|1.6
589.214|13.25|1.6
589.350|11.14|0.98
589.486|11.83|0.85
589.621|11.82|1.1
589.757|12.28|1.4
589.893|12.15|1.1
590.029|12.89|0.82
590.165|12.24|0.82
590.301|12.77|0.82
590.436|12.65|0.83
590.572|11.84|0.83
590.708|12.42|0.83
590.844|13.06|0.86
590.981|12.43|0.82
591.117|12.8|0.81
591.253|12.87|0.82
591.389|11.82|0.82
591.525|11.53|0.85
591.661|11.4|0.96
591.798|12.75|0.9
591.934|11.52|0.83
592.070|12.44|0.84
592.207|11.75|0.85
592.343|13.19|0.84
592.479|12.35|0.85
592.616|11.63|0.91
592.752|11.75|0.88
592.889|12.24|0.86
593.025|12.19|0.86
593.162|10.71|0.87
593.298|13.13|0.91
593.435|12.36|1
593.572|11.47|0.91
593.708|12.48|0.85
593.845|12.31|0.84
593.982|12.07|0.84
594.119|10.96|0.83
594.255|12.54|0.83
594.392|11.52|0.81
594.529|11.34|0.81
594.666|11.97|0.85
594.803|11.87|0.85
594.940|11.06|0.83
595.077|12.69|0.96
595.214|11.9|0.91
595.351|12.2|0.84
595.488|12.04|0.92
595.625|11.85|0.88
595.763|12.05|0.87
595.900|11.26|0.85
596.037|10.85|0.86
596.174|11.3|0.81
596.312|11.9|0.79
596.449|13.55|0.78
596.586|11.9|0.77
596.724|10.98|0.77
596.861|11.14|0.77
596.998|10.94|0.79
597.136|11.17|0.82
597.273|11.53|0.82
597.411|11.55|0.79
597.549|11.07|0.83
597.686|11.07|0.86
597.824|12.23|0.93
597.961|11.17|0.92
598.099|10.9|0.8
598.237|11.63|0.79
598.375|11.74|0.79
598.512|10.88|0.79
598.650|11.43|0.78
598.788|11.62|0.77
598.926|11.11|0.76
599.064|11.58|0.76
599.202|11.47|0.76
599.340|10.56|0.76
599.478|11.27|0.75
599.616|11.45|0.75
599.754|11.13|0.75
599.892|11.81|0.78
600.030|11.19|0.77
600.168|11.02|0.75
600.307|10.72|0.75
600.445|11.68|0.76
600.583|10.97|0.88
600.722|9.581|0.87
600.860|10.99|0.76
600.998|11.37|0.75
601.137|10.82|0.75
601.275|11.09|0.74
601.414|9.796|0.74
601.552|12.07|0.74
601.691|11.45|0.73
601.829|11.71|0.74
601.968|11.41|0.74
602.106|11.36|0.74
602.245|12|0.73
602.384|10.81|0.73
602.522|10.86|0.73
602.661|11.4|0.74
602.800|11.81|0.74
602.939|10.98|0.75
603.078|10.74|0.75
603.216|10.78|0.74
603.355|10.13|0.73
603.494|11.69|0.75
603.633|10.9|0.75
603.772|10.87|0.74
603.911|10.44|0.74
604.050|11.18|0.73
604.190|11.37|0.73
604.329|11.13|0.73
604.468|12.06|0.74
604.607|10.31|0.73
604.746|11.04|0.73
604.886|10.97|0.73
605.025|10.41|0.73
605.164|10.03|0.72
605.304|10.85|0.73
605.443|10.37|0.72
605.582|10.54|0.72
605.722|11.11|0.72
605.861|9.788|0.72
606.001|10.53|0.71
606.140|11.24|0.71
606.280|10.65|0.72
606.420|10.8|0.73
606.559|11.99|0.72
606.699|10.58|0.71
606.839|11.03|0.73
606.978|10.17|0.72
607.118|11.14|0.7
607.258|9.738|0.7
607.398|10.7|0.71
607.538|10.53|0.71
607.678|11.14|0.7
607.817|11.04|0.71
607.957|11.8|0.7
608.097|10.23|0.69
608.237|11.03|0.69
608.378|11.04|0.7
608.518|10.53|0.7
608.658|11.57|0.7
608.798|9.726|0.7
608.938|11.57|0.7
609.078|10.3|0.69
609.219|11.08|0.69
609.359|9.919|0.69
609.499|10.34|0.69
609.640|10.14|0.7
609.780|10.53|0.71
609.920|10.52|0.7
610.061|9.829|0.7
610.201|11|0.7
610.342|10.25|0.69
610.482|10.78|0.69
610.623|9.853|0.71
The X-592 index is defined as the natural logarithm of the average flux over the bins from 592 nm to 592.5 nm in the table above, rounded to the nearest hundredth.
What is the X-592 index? 2.52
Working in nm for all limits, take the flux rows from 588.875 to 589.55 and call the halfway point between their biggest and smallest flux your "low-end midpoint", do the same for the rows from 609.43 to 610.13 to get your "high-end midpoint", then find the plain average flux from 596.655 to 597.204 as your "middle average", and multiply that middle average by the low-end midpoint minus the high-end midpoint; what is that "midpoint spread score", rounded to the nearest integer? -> 22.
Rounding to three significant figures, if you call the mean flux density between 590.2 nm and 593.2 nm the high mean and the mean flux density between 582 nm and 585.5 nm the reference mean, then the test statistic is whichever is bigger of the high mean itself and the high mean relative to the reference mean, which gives 12.2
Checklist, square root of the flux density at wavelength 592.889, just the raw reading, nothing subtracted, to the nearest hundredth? 3.50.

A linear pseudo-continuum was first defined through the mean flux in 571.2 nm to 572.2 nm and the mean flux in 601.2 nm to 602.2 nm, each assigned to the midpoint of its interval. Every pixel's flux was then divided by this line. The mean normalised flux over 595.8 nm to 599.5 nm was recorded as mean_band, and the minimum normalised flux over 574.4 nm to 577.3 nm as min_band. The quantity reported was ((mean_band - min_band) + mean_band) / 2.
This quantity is 0.597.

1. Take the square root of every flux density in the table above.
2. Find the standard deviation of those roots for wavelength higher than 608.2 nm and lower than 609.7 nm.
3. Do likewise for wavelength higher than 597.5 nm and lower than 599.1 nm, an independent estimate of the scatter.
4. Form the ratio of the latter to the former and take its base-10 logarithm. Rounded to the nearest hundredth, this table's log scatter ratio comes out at -0.21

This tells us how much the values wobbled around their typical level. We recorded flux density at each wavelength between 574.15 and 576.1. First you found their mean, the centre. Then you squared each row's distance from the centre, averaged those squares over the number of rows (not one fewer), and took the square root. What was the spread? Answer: 1.05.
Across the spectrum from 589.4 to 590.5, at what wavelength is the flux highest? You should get 590.029 nm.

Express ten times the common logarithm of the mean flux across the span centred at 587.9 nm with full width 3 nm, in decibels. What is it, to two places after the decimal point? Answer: 10.70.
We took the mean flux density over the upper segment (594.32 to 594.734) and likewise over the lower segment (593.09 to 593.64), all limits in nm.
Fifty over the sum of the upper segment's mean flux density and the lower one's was 2.13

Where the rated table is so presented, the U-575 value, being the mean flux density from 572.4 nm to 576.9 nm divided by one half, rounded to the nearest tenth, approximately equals 23.6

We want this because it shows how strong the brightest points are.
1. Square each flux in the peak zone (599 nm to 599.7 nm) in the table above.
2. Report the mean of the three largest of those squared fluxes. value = 132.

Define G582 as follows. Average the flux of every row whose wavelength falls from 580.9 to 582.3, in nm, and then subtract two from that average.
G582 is 9.3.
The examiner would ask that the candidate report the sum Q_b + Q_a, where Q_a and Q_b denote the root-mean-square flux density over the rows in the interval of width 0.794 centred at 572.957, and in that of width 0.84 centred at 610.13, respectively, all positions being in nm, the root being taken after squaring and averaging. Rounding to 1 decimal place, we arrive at 22.0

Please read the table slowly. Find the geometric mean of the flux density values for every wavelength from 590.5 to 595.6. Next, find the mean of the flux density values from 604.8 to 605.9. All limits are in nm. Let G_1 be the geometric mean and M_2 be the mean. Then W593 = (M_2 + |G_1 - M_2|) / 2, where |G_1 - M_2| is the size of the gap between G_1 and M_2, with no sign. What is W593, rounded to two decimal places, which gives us 6.03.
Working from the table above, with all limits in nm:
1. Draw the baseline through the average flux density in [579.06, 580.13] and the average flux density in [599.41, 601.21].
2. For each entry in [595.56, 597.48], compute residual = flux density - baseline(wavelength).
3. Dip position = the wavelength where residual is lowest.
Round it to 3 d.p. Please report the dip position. 596.037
